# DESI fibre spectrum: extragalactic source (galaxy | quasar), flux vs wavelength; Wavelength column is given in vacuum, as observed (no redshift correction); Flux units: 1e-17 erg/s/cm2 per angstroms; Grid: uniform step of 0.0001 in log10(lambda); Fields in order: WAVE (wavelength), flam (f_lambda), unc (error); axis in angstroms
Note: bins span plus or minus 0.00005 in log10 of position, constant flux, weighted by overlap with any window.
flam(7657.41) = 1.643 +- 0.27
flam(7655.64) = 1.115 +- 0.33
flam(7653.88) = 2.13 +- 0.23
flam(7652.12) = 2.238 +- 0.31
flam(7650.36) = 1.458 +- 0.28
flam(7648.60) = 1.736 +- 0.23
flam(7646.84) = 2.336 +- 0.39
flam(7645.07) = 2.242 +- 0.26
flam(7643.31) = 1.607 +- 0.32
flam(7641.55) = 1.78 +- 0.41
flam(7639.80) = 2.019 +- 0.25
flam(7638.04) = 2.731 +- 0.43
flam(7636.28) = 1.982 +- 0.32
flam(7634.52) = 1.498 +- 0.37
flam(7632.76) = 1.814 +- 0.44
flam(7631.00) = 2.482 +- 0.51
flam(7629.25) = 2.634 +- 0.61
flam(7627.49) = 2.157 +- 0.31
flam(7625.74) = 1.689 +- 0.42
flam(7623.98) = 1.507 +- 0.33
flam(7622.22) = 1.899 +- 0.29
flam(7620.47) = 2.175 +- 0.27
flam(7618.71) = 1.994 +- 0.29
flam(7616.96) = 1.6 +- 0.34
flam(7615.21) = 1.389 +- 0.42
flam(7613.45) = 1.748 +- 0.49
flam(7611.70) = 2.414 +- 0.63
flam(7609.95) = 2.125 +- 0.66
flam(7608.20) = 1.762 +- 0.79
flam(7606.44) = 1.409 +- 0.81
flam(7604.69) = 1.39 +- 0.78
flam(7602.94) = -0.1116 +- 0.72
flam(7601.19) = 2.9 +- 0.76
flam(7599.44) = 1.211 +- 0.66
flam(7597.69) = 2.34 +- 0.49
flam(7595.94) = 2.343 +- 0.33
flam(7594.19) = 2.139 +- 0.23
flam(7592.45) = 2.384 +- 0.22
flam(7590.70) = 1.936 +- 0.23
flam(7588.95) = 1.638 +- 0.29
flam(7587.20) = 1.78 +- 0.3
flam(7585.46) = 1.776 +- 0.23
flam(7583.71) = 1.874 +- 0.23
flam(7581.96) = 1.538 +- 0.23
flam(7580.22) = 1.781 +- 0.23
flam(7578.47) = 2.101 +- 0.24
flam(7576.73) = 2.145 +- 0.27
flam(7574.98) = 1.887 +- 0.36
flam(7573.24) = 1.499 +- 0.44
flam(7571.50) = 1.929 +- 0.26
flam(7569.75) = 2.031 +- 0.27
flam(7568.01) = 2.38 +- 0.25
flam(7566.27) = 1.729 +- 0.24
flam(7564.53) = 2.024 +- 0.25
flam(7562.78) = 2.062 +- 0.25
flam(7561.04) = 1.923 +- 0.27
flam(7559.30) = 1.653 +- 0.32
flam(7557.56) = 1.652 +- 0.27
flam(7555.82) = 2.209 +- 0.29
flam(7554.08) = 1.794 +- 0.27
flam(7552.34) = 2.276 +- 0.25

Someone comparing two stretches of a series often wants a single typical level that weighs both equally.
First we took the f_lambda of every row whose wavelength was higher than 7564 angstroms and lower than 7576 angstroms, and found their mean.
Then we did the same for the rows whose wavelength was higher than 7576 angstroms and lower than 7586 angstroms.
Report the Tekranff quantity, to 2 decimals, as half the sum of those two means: 1.90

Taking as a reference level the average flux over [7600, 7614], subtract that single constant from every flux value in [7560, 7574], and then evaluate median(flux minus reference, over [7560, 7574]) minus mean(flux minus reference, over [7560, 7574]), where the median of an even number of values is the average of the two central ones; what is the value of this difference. 0.029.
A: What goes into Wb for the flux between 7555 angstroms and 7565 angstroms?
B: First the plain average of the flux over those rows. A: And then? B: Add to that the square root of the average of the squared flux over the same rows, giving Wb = 3.85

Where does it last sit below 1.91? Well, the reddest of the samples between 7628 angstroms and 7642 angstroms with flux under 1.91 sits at 7641.55 angstroms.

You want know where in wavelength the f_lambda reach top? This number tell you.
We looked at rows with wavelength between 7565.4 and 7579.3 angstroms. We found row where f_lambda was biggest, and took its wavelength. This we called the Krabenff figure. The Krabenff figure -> 7568.01 angstroms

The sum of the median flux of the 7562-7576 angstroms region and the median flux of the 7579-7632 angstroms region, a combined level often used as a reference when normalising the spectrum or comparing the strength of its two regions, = 3.80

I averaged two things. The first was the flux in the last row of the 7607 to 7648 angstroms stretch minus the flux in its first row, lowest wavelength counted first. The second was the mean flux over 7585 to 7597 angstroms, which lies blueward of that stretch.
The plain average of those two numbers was 1.3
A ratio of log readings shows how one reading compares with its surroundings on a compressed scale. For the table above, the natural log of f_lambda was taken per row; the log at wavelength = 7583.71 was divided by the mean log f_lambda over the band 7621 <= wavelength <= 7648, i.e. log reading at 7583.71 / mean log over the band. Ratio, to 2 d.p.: 0.91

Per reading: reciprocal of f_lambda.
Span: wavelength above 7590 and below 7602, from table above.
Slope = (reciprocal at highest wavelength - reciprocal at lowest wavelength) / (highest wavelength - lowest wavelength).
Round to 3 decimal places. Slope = -0.016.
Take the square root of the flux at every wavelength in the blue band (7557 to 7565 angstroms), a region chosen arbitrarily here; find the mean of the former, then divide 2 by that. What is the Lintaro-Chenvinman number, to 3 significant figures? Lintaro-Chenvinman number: 1.47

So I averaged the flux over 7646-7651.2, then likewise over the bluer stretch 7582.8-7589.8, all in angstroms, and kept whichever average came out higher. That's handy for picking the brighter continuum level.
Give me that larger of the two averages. 1.84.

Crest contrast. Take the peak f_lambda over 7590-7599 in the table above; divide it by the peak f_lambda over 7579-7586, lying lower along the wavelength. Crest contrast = 1.27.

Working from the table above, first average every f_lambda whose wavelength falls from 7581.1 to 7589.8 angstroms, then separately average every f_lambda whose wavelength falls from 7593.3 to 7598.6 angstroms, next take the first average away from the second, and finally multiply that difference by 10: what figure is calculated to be 5.5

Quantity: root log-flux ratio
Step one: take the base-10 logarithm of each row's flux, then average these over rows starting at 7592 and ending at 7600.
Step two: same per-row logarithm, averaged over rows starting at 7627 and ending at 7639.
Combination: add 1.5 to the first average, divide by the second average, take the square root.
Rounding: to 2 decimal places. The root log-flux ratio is 2.34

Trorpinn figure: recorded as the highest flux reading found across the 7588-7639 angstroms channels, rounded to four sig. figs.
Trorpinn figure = 2.900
